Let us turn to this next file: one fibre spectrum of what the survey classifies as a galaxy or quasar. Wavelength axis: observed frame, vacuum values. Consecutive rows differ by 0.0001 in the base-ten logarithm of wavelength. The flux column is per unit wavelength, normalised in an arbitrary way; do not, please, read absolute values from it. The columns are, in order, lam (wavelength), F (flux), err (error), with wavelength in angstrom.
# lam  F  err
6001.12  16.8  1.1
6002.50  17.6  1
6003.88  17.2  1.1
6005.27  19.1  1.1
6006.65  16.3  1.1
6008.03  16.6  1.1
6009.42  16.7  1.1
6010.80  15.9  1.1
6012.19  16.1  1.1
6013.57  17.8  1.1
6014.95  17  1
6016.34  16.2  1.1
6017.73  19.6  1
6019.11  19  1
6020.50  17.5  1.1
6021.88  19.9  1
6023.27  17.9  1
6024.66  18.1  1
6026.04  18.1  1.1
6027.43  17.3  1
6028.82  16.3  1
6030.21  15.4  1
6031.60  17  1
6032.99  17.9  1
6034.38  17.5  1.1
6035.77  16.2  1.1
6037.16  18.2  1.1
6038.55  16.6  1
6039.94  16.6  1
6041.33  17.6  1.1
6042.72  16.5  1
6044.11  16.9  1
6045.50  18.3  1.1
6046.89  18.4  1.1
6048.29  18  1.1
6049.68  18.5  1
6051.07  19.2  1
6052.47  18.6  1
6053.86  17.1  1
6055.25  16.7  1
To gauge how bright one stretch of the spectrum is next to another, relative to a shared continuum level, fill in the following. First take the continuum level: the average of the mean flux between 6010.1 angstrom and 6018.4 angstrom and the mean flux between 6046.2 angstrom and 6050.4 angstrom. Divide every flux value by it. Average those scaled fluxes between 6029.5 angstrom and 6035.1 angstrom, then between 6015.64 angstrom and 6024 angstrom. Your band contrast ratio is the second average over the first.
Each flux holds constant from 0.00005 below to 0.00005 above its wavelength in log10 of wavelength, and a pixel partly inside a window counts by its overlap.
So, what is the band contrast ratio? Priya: 1.083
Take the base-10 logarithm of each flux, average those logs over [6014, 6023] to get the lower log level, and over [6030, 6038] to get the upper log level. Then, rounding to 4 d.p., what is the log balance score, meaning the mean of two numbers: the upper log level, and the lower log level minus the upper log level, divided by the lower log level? 0.6265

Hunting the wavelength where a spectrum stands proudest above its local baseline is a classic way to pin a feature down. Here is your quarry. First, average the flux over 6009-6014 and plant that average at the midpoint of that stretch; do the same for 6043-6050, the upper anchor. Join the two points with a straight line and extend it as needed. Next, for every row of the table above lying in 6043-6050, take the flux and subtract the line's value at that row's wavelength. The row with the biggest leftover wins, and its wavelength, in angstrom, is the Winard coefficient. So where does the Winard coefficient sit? 6046.89 angstrom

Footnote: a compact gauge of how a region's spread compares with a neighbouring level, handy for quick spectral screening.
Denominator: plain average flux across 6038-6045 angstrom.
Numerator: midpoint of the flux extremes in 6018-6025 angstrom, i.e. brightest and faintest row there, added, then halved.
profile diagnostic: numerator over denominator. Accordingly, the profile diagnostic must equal 1.11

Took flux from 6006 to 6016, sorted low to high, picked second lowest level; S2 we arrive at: 16.1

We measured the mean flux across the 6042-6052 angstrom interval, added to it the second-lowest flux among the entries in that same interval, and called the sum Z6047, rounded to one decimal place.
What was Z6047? 34.9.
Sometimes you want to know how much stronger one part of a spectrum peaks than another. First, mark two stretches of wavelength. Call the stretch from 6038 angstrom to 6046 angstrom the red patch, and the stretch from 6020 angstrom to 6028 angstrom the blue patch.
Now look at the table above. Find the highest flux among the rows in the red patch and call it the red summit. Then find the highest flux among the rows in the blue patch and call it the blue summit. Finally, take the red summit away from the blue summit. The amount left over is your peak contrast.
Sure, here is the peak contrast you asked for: 1.6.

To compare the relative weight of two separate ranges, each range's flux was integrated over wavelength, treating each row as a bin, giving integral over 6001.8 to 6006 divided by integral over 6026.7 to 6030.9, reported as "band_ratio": 1.10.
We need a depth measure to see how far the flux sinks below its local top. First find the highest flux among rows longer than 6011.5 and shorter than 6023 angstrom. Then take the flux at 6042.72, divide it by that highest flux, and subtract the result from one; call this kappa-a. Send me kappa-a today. 0.17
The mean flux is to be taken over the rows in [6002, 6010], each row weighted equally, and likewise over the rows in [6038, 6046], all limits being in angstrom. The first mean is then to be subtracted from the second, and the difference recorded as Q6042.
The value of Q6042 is -0.2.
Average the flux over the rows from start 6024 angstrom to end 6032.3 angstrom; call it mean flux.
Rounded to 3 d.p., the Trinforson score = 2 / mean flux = 0.117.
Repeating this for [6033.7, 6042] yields 0.117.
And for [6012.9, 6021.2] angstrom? 0.112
